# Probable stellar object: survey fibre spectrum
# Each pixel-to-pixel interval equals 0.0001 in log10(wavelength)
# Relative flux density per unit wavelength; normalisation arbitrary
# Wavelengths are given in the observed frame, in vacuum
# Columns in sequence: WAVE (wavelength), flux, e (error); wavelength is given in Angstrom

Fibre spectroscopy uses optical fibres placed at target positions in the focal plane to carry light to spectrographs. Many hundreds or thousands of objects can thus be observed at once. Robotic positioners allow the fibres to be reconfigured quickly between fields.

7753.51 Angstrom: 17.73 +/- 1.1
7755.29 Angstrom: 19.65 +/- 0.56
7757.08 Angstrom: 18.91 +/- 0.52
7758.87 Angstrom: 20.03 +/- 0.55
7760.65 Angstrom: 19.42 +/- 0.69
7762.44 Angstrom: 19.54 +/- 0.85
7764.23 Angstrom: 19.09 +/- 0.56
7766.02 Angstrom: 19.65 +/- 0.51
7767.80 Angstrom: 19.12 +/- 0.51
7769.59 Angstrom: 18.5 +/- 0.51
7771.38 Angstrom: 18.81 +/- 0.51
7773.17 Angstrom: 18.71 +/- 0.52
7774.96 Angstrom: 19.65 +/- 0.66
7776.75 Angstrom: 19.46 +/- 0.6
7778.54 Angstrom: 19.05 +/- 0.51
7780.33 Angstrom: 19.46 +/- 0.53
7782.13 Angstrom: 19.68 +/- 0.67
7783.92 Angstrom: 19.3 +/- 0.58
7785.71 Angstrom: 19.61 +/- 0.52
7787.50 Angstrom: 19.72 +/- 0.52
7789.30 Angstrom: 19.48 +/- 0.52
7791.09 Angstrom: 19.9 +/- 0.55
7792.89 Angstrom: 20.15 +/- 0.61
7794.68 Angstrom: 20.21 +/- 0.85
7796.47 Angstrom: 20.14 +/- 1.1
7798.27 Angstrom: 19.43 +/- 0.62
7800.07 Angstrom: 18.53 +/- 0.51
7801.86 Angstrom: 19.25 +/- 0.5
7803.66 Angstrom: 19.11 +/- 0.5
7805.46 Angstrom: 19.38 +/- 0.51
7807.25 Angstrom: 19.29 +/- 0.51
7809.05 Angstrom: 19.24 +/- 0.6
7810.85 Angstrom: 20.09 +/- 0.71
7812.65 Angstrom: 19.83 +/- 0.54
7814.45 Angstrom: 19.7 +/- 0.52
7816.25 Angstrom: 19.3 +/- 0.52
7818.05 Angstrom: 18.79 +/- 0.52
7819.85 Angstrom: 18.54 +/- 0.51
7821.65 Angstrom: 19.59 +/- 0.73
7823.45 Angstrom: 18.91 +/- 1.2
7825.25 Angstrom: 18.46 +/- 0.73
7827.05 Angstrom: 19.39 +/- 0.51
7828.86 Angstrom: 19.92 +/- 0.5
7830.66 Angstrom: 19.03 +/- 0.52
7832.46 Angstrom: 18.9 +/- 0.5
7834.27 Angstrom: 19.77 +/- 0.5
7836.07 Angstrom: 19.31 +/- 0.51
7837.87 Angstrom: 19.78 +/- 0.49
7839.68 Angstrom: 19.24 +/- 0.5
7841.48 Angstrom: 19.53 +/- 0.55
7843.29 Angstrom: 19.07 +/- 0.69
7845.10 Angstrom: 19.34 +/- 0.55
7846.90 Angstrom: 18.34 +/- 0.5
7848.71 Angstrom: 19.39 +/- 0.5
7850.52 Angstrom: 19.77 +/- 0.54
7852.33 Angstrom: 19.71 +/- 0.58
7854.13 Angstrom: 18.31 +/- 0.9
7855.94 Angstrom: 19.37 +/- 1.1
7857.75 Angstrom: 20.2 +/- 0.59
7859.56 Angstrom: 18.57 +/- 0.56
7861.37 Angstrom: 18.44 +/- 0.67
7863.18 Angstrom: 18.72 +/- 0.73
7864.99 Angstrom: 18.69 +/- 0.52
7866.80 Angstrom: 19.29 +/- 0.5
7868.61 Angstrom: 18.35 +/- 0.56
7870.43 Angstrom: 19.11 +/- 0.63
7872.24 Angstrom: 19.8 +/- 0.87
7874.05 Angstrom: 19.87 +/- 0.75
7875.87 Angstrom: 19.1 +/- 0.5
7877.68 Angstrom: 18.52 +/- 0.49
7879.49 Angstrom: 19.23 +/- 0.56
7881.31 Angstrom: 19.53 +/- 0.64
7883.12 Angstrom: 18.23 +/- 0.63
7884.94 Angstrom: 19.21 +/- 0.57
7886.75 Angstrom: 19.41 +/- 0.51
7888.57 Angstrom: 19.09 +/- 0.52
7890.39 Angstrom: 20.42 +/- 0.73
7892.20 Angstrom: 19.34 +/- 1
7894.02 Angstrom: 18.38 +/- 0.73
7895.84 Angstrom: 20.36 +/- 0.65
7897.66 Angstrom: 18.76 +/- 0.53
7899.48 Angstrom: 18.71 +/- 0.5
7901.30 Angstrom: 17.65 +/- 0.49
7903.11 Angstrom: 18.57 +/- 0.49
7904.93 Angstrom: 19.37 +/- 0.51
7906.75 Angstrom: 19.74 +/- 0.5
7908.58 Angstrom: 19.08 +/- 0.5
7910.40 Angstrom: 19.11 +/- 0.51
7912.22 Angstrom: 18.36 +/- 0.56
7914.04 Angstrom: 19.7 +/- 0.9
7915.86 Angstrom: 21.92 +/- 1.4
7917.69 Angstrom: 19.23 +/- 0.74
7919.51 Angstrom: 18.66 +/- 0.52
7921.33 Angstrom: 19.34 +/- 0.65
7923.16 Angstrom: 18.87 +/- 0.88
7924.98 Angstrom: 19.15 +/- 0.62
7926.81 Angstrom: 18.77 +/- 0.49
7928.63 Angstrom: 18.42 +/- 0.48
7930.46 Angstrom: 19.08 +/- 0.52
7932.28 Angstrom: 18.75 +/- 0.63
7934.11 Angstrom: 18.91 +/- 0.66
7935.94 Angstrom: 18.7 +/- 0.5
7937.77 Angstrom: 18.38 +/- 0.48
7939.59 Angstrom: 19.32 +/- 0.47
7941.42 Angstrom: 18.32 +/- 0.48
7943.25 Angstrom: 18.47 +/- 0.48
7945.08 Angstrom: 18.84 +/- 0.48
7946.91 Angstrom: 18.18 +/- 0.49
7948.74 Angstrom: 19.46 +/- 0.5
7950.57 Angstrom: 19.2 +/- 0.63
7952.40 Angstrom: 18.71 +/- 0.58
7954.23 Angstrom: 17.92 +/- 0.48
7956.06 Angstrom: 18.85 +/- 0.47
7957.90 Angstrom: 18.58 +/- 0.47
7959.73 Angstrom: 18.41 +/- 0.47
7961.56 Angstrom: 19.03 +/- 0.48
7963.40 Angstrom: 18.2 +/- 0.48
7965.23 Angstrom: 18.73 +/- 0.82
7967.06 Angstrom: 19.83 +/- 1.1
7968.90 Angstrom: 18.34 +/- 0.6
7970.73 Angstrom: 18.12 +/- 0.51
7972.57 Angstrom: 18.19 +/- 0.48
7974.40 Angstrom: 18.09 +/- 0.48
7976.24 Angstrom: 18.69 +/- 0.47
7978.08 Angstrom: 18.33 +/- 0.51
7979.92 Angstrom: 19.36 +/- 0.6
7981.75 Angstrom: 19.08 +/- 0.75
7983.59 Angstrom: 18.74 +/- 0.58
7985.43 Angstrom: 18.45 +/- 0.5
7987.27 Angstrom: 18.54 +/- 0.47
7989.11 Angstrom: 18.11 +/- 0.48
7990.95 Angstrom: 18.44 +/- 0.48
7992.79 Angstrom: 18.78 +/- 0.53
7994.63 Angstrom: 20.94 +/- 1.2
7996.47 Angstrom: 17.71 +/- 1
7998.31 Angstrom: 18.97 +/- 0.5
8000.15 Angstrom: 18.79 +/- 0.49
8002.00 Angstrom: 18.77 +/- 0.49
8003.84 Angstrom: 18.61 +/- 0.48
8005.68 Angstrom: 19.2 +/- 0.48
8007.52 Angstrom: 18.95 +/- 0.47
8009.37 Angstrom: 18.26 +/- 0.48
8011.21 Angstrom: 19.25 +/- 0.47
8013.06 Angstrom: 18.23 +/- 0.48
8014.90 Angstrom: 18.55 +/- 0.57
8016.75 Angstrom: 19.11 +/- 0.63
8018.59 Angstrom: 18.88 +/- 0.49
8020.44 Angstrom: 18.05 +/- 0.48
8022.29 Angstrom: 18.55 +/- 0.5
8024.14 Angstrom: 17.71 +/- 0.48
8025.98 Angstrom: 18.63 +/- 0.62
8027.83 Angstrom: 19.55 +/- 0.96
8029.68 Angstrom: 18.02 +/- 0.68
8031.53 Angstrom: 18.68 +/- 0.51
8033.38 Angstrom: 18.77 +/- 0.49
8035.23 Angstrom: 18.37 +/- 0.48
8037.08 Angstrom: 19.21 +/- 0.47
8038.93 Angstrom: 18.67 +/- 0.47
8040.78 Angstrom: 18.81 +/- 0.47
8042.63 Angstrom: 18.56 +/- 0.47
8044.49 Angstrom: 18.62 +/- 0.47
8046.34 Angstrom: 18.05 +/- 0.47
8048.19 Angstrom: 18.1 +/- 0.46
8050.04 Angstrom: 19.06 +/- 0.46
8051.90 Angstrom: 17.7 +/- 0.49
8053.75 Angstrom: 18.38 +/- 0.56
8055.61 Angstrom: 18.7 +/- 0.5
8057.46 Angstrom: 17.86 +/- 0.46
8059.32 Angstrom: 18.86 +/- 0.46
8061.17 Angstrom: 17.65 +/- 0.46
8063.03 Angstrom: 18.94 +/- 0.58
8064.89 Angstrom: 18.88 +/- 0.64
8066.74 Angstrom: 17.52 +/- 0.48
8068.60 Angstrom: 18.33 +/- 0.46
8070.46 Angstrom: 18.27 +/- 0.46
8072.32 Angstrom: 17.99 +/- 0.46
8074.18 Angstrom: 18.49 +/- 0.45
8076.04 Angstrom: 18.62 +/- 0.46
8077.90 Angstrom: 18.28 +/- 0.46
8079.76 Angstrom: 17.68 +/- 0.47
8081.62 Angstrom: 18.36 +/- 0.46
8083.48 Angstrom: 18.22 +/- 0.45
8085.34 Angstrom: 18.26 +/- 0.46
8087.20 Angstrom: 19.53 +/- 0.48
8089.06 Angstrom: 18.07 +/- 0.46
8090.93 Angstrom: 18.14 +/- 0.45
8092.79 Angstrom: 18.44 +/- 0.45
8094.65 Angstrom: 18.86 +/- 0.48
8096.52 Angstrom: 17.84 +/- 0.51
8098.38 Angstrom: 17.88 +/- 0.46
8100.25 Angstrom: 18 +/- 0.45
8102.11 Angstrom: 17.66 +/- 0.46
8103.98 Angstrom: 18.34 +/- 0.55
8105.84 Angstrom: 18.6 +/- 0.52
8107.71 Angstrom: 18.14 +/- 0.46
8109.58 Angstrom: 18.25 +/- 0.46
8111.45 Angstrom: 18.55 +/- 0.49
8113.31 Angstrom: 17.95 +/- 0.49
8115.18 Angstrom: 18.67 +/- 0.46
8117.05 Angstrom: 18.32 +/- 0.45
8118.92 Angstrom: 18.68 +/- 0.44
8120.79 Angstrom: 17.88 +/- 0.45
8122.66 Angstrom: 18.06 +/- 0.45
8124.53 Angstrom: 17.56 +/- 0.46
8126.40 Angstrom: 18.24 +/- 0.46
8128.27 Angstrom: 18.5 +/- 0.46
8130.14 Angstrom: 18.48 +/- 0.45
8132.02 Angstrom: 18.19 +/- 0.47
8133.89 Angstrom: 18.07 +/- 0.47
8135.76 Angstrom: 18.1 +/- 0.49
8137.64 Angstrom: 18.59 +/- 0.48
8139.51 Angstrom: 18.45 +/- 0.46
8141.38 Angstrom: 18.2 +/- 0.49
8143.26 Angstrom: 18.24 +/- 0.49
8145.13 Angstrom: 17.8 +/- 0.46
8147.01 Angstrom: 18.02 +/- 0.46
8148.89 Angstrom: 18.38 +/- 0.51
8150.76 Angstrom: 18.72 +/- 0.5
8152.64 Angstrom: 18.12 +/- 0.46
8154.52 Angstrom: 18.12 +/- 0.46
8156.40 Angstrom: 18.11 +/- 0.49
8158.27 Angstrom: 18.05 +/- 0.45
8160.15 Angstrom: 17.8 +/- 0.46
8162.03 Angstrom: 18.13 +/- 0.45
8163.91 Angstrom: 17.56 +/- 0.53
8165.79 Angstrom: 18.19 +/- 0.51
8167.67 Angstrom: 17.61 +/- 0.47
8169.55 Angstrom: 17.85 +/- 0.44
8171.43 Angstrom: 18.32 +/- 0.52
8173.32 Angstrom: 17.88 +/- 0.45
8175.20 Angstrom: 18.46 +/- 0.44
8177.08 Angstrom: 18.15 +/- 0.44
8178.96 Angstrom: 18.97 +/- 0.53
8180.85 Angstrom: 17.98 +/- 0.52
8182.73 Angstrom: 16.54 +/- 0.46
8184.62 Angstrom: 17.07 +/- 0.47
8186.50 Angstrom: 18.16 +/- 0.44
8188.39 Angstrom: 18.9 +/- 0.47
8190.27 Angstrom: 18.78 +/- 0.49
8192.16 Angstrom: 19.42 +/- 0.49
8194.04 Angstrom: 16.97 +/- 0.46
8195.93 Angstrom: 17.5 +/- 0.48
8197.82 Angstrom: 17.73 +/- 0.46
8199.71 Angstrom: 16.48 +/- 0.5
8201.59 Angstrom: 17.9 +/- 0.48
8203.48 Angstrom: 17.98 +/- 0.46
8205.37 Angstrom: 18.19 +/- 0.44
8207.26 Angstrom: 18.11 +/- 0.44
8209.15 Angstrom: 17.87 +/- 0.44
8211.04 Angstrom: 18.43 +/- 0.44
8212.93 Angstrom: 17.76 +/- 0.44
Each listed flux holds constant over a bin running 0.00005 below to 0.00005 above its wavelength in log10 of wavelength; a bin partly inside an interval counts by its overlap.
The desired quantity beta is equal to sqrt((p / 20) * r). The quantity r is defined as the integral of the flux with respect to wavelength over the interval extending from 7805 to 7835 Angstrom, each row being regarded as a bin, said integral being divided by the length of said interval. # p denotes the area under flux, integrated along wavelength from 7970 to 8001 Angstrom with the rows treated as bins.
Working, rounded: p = 579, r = 19.3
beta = 23.63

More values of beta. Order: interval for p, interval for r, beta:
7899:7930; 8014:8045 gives 23.49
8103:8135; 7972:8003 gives 23.38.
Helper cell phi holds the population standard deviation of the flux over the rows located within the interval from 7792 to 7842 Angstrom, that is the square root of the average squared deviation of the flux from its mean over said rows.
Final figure 0.49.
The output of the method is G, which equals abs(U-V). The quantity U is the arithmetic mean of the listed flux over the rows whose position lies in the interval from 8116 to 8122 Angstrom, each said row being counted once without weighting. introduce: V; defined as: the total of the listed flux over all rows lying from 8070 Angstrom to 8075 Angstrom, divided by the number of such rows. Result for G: 0.04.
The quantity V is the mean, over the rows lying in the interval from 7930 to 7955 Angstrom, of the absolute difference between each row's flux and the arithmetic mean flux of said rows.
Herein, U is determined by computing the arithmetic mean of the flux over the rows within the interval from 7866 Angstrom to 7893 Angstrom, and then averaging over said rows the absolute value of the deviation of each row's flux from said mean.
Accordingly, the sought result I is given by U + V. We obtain 0.75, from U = 0.40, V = 0.349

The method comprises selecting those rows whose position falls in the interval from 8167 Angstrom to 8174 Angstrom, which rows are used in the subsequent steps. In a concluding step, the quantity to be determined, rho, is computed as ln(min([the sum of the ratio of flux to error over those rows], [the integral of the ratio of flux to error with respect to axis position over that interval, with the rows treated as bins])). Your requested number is 5.03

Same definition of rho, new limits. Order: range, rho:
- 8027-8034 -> 4.80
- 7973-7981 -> 4.98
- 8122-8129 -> 5.06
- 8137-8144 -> 5.03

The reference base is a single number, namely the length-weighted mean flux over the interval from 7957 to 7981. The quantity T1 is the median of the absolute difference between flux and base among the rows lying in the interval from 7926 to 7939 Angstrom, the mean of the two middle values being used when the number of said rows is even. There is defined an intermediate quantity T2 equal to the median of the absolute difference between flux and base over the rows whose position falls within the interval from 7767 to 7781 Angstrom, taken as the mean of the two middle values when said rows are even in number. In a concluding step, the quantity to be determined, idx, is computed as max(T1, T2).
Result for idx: 0.47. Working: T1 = 0.20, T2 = 0.47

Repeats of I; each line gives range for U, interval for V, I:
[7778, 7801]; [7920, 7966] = 0.66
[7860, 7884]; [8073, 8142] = 0.74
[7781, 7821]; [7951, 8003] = 0.80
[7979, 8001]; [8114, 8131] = 0.80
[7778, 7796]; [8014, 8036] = 0.64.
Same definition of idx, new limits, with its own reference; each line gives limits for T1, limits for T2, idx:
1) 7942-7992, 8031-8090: 0.33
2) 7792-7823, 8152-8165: 0.76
